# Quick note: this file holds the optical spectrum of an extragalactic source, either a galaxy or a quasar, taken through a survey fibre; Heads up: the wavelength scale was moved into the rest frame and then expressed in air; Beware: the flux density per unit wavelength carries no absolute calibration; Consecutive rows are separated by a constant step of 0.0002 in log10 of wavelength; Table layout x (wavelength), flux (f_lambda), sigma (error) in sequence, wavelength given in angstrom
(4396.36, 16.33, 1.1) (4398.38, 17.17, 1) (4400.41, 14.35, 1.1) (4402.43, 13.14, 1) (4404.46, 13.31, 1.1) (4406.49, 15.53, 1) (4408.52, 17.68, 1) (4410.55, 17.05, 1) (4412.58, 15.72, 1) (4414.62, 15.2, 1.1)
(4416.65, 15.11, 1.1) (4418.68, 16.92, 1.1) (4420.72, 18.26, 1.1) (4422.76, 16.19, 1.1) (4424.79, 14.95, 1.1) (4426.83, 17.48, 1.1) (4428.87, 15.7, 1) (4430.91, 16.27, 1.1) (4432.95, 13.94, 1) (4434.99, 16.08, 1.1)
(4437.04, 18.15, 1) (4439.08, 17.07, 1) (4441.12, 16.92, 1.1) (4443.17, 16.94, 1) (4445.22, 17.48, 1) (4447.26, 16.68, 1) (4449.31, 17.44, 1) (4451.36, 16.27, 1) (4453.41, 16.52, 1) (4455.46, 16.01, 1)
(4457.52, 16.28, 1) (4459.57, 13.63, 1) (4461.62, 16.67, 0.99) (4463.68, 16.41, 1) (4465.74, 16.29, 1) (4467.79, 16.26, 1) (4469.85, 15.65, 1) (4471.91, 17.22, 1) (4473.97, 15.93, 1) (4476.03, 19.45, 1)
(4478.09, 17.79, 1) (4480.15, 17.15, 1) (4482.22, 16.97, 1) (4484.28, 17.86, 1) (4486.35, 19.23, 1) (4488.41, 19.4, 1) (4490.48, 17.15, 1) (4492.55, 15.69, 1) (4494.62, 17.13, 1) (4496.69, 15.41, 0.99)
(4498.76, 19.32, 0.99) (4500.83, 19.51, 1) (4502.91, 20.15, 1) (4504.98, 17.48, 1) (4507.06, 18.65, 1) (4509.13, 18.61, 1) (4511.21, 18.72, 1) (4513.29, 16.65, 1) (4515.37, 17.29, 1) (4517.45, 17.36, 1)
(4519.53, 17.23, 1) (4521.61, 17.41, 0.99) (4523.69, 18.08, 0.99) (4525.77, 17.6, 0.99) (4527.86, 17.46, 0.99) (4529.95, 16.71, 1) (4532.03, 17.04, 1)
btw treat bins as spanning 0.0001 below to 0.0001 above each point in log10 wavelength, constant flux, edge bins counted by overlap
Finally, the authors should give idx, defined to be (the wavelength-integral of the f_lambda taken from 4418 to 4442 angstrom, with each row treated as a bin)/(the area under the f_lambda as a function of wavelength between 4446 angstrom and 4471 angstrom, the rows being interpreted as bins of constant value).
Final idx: 0.98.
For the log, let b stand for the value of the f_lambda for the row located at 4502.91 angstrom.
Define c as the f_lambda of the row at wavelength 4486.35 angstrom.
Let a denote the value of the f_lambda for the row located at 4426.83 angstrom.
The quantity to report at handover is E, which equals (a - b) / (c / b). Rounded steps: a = 17.48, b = 20.15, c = 19.23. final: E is -2.8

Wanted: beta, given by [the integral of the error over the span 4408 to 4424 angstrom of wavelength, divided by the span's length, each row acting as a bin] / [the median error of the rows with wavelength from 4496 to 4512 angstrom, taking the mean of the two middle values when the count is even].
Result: 1.07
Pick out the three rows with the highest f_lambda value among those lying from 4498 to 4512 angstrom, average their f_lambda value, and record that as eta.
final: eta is 19.7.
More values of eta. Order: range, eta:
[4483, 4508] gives 19.7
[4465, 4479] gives 18.2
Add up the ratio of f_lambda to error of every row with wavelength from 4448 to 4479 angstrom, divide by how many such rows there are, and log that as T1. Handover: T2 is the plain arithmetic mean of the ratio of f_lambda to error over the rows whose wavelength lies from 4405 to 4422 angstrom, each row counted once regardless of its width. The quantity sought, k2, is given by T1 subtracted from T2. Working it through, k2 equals -0.8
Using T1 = 16.5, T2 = 15.7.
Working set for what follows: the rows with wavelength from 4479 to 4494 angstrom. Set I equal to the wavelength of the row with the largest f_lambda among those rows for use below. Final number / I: 4488.41 angstrom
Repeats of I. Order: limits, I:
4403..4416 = 4408.52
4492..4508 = 4502.91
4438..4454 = 4445.22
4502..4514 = 4502.91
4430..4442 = 4437.04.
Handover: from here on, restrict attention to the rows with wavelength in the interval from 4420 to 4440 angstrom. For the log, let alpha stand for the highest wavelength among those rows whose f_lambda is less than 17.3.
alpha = 4439.08 angstrom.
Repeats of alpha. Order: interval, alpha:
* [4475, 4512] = 4496.69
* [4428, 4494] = 4492.55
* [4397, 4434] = 4432.95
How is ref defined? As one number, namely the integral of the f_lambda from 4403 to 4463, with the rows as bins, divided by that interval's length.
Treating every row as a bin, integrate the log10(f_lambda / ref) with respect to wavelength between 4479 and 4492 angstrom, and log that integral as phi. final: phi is 0.5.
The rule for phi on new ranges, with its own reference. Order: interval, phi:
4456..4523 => 1.9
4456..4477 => 0.0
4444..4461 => 0.0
